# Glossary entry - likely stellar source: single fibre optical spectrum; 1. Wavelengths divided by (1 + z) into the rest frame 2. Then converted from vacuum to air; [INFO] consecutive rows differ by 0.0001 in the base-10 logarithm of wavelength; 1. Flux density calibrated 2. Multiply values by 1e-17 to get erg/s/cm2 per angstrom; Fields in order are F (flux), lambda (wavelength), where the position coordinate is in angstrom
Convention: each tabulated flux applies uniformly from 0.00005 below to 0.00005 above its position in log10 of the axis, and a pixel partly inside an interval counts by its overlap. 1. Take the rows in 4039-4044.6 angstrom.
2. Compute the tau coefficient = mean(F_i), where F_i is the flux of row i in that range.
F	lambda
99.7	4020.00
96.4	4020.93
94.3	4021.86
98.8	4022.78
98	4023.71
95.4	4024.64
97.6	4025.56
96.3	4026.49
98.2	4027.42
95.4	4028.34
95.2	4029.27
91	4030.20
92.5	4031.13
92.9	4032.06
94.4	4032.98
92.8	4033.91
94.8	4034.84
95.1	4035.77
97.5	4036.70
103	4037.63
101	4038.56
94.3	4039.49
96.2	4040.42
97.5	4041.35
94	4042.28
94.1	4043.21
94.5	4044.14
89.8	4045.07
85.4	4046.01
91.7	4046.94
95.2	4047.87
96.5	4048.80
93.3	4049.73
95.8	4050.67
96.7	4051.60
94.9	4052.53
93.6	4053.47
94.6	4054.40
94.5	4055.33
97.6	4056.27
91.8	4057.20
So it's 95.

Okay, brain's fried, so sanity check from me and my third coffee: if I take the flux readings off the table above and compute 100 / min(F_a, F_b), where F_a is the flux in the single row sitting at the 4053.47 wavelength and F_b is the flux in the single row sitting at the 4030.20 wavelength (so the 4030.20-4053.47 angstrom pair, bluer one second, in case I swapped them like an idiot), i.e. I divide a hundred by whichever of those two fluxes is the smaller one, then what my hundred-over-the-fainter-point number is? 1.099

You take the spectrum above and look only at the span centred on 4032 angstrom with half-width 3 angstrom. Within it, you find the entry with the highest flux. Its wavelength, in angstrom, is 4029.27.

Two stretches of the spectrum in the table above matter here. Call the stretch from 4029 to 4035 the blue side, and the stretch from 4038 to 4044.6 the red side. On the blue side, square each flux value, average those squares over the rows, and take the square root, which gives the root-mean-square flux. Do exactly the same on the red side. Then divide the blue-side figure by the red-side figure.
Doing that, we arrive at 0.97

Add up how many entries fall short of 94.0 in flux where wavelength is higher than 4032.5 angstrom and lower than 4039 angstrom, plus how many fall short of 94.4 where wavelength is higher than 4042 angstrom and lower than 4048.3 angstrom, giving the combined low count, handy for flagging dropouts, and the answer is 6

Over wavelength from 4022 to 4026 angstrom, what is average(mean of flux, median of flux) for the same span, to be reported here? 97.6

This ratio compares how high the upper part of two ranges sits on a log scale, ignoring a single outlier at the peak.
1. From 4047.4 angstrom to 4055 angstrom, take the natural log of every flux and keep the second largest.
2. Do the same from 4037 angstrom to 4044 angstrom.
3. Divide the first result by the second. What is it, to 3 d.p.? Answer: 0.990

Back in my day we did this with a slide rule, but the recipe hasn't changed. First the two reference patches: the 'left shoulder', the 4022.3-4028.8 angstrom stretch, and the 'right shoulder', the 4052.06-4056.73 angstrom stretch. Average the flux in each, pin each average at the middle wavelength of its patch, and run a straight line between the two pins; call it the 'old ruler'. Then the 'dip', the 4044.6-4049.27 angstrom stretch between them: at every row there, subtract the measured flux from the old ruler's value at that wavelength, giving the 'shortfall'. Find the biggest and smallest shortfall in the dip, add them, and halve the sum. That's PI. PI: 4.6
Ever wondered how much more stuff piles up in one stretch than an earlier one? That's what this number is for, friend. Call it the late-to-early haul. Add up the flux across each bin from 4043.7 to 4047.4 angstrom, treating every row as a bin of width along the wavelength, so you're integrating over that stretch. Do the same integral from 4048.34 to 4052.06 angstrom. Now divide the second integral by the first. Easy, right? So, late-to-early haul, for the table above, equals 1.06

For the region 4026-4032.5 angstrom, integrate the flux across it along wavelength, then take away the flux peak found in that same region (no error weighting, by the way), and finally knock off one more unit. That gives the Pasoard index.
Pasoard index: 515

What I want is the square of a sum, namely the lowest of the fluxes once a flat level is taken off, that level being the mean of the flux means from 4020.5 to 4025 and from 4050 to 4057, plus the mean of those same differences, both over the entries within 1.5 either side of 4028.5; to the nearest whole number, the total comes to 0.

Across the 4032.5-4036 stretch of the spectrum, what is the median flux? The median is 94.6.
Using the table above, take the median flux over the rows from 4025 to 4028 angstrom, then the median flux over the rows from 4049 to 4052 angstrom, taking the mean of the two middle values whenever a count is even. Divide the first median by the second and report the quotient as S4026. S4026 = 1.02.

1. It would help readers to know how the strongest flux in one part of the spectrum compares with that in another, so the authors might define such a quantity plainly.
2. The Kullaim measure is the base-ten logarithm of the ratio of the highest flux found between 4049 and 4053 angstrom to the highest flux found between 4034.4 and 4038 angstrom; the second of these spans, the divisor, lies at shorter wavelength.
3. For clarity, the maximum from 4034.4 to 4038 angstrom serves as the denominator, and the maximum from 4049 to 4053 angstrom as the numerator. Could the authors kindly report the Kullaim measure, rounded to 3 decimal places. -0.027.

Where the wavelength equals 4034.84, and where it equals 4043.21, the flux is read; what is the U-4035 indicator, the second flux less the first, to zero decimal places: -1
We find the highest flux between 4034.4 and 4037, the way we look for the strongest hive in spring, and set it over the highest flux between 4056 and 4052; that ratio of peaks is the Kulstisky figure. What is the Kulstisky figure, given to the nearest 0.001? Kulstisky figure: 1.027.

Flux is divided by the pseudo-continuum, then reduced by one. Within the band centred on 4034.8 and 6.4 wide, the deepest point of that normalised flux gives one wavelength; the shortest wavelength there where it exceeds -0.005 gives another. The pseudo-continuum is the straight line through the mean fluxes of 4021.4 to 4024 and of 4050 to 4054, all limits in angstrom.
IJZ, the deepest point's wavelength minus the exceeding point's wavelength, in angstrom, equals -4.6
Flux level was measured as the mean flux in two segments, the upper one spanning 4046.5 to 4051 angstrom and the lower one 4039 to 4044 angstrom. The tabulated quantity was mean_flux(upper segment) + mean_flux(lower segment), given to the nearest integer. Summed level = 190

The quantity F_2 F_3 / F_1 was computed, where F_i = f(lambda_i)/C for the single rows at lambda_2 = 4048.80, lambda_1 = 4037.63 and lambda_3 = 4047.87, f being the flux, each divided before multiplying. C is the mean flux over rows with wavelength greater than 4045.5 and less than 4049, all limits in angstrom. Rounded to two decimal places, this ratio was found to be 0.97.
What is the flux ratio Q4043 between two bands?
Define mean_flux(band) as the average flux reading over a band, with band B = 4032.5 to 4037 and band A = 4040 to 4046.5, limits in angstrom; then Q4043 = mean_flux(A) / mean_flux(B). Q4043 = 0.98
